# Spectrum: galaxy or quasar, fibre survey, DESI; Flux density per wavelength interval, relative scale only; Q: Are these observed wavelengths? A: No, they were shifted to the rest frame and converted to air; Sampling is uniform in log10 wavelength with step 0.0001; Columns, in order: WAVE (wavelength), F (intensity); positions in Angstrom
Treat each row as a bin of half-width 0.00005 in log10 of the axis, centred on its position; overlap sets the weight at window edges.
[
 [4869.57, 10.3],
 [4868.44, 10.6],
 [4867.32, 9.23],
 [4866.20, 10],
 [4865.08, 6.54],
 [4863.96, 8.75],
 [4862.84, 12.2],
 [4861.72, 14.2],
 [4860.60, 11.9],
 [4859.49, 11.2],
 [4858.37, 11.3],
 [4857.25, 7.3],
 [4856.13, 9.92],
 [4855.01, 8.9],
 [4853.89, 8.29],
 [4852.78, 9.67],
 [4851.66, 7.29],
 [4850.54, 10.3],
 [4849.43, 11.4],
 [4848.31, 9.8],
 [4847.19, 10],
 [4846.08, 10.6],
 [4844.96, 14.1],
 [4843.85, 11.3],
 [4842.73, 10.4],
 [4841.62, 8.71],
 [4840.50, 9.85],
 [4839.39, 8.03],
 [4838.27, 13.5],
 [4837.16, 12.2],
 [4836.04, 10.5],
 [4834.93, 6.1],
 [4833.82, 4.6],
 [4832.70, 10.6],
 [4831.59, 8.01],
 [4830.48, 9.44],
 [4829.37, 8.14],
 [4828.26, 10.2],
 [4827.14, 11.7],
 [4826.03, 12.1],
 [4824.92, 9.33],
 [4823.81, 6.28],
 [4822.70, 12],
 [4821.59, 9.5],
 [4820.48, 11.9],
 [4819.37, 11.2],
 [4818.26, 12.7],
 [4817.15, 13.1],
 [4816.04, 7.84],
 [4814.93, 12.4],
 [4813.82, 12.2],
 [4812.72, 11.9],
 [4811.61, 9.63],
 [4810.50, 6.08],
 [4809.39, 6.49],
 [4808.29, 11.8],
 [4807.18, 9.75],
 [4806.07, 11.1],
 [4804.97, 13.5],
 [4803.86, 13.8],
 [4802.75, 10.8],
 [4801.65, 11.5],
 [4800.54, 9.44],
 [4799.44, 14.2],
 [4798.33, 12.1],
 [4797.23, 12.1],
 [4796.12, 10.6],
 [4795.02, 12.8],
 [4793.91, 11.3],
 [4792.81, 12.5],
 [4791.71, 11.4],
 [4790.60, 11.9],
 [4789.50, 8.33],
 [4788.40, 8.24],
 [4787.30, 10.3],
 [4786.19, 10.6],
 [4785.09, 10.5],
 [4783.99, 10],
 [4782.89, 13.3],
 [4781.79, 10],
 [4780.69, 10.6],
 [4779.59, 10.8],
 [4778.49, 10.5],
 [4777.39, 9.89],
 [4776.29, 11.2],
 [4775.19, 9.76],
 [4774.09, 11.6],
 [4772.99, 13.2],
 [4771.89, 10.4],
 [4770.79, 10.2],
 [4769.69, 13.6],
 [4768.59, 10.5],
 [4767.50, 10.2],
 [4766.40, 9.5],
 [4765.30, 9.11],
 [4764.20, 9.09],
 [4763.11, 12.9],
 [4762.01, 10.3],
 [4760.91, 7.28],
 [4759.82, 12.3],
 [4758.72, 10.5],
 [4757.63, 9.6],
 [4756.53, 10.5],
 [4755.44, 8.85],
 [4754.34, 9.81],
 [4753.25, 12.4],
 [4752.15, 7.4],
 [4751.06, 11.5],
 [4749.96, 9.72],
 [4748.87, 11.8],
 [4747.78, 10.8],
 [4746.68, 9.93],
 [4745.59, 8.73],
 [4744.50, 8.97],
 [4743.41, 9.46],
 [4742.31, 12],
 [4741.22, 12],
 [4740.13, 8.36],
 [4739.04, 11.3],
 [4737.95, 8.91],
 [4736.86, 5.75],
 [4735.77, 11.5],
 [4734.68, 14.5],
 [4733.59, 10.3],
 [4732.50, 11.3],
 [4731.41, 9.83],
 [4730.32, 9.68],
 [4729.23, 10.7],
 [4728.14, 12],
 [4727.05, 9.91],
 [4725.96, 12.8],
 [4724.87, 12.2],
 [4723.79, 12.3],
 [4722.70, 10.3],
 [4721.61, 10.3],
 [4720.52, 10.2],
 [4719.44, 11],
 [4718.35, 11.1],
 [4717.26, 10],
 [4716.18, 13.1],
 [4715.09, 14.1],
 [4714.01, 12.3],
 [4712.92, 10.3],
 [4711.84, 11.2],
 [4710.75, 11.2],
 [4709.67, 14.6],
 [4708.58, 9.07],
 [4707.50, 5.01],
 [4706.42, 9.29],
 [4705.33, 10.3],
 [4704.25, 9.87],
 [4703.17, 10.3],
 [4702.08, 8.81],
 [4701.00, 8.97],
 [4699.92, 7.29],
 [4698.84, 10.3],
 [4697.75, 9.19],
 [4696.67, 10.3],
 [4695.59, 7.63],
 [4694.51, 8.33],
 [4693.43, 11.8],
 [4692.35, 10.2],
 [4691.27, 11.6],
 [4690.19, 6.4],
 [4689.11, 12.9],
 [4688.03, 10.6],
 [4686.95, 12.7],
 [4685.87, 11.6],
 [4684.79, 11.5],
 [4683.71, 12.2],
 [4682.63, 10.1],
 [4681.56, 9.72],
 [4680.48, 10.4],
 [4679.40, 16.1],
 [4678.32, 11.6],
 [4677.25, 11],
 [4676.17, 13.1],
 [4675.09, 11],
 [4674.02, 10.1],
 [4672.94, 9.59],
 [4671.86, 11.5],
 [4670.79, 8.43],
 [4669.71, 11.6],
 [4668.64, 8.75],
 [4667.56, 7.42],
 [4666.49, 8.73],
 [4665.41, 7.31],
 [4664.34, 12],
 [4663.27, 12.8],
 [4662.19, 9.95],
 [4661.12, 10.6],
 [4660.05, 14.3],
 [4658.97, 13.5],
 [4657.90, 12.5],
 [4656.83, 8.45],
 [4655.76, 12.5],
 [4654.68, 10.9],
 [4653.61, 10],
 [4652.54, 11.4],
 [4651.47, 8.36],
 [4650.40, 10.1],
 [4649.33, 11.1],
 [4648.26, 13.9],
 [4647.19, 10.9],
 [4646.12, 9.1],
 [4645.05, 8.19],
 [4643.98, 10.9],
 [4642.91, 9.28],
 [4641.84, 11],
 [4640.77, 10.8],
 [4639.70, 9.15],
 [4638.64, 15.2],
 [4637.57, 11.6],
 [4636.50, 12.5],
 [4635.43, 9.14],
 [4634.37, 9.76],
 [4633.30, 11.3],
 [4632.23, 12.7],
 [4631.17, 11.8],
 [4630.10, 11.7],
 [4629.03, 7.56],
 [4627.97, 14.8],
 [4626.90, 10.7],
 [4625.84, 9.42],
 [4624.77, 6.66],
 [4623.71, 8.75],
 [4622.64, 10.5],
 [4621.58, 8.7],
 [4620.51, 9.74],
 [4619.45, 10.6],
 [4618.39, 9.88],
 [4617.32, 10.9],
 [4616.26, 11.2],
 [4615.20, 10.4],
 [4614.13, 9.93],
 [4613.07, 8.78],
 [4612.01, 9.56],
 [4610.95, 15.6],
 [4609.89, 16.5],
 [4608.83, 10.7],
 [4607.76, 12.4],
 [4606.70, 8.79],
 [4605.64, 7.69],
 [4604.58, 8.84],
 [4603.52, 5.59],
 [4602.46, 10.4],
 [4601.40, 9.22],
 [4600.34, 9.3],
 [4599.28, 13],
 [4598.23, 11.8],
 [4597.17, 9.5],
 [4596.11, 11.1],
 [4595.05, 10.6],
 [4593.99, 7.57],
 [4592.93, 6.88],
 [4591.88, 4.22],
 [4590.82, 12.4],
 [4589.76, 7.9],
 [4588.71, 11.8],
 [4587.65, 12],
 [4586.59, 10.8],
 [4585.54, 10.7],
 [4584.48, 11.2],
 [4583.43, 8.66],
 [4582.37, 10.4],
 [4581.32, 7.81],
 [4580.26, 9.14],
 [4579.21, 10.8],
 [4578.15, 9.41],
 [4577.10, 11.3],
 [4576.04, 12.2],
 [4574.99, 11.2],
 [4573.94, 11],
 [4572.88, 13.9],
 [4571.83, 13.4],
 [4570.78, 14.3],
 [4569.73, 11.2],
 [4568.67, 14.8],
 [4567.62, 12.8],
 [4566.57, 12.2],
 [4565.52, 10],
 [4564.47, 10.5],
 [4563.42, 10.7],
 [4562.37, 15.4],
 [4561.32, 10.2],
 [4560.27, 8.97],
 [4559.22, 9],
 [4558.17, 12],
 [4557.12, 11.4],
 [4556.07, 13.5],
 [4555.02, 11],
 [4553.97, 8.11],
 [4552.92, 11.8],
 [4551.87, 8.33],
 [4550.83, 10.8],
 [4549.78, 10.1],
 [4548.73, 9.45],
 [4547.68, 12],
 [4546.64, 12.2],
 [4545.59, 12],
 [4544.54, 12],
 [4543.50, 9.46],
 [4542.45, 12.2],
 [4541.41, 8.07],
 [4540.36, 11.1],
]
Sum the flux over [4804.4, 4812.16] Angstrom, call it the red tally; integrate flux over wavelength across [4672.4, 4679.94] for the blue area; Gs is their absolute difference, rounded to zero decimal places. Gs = 20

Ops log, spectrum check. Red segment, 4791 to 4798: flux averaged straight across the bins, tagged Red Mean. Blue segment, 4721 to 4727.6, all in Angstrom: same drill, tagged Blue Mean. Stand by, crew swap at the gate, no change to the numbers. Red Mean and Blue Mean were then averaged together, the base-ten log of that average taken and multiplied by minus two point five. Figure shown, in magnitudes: -2.66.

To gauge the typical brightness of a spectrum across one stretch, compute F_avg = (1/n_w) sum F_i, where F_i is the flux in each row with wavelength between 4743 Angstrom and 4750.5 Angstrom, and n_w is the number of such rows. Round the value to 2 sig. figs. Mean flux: 9.9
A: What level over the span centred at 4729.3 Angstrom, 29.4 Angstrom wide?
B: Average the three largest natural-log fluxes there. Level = 2.63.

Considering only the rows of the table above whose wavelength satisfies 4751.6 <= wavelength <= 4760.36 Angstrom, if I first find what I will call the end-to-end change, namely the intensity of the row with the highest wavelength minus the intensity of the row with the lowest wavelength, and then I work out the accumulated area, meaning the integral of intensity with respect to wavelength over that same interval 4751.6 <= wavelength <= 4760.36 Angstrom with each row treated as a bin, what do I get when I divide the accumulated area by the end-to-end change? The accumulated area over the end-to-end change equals 18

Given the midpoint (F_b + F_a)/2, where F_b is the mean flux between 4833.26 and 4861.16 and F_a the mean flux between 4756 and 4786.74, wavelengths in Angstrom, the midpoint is 10.3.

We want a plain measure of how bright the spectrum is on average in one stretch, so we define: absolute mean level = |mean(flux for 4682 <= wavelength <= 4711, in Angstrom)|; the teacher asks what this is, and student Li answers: 10.1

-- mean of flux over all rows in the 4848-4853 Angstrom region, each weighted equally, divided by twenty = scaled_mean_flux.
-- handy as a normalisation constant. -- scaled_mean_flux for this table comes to 0.48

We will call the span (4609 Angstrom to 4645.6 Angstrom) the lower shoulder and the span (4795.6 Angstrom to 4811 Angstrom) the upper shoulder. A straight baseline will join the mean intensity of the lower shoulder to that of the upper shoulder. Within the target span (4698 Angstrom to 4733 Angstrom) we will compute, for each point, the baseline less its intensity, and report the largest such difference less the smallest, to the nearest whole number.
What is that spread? 10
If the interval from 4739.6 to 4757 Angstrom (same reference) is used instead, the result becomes 5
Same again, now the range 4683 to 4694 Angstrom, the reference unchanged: 7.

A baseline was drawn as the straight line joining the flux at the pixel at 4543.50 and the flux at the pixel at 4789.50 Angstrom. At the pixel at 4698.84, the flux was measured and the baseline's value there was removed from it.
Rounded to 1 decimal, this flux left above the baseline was 1.6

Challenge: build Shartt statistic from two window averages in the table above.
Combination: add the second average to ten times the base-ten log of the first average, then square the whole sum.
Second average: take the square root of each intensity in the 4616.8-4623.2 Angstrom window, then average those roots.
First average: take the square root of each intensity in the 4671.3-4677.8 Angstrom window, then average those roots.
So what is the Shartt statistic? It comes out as 70.2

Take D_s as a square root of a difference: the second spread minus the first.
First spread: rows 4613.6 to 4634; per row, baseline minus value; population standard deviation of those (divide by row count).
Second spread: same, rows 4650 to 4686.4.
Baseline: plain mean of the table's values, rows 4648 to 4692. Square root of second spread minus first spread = 0.37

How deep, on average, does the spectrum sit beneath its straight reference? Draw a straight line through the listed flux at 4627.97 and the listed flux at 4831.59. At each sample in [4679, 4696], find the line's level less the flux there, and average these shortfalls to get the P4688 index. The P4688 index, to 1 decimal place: 2.0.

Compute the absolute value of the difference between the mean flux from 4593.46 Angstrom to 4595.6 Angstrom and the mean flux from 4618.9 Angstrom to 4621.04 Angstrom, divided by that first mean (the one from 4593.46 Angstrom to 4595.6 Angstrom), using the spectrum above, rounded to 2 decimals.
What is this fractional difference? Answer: 0.12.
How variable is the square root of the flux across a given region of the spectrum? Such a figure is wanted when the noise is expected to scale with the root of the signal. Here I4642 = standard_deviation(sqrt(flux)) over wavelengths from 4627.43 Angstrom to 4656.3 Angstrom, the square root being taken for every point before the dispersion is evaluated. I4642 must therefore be 0.28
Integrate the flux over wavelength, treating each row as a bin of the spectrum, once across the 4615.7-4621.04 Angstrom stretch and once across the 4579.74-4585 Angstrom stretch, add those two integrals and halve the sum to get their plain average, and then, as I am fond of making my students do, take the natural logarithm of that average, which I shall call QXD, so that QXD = 3.97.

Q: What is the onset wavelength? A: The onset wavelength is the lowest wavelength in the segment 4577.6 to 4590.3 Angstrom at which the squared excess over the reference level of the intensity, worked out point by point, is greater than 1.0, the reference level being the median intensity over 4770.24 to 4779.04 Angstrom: 4578.15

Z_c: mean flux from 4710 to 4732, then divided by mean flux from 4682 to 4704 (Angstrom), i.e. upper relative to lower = 1.11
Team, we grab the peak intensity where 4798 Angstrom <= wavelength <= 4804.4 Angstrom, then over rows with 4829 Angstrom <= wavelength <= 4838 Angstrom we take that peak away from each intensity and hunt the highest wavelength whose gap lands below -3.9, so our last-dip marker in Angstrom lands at 4834.93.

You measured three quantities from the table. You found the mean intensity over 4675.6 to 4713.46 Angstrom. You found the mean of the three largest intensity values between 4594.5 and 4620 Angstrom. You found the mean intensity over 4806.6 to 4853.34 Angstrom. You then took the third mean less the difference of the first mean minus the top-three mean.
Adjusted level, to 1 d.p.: 14.7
